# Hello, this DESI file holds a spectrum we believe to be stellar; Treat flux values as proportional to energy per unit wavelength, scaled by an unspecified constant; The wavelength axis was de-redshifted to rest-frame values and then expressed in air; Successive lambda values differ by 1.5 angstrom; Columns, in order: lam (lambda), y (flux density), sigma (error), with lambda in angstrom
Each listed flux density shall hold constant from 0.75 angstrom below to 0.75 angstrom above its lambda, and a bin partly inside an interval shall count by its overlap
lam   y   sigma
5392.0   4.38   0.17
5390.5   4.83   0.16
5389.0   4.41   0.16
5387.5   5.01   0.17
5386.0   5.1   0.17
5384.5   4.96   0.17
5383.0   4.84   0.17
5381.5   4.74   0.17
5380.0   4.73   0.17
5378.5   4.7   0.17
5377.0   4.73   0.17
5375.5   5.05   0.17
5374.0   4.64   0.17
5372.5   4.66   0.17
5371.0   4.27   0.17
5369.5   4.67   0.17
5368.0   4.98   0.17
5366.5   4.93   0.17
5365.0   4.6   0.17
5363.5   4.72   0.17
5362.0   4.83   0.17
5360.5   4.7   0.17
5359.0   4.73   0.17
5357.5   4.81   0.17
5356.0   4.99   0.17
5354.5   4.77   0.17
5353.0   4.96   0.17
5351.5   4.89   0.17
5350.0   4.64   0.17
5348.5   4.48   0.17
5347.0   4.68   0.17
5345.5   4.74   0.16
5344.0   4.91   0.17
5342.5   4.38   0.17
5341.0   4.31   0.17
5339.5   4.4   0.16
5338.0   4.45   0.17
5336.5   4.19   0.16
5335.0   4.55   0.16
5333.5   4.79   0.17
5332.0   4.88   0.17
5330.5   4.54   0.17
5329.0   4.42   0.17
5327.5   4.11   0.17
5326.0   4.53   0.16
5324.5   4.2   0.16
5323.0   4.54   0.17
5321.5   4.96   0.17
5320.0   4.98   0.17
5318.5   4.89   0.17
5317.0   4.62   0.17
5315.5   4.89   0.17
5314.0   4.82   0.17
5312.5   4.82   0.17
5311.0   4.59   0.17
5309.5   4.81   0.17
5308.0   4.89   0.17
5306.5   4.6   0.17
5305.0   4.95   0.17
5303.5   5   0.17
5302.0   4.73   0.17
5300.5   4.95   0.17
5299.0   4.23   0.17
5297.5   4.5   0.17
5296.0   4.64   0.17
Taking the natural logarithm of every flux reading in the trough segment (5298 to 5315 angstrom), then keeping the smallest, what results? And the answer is 1.44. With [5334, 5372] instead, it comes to 1.43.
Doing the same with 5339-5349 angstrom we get 1.46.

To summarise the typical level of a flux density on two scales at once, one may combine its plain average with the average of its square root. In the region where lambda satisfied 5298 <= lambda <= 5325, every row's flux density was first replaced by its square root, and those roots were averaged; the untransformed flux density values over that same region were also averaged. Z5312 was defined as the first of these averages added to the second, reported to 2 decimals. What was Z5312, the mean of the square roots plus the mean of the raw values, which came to 6.93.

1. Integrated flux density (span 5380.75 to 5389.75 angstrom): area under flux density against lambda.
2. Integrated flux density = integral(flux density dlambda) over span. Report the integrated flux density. 43.6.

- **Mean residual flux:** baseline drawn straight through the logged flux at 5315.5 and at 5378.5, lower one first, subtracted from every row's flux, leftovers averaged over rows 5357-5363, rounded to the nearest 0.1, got 0.0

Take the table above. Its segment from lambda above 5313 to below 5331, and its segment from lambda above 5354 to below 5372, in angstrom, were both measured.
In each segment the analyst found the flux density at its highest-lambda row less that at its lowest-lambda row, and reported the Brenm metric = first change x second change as 0.14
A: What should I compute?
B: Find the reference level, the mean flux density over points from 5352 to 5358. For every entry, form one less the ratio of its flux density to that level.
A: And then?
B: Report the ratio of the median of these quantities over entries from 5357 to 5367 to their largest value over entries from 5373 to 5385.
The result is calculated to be 0.6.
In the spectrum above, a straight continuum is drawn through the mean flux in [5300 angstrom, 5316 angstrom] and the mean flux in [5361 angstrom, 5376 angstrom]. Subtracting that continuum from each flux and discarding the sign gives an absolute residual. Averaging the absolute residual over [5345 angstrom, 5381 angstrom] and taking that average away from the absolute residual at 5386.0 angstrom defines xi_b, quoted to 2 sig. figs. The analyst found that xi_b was 0.27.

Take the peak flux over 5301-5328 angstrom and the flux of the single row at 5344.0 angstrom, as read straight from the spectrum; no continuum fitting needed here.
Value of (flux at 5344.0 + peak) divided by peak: 1.98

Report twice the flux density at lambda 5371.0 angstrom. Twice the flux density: 8.5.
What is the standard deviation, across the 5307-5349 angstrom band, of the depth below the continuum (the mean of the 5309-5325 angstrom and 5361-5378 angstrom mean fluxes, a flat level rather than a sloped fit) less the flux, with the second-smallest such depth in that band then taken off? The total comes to 0.47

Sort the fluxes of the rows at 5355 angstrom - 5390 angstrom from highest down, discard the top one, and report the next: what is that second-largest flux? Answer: 5.05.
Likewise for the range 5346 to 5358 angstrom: 4.96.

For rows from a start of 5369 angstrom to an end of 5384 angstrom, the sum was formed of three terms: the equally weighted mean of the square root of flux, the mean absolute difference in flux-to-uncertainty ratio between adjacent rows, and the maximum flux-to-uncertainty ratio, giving 33.0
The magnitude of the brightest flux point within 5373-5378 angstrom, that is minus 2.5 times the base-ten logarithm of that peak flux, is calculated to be -1.76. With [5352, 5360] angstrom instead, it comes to -1.75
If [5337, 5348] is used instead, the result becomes -1.73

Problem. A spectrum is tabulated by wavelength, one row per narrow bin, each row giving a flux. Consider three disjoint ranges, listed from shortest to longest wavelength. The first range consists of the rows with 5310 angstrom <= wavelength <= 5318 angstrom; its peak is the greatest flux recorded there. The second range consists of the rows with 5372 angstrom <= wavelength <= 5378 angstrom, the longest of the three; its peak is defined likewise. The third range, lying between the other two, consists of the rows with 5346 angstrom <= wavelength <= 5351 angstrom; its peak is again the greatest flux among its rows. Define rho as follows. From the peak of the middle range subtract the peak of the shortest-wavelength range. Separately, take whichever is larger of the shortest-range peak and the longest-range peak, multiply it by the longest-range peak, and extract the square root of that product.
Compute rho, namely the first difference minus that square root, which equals -5.3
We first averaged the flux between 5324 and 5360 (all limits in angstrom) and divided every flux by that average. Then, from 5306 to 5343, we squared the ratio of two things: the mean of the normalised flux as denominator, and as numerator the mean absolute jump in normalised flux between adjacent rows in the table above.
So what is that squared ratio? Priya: 0.0020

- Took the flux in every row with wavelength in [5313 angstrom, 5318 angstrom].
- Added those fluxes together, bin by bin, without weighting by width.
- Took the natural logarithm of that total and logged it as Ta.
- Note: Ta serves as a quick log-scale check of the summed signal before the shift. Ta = 2.7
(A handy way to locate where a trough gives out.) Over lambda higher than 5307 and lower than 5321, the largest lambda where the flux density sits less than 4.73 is 5317.0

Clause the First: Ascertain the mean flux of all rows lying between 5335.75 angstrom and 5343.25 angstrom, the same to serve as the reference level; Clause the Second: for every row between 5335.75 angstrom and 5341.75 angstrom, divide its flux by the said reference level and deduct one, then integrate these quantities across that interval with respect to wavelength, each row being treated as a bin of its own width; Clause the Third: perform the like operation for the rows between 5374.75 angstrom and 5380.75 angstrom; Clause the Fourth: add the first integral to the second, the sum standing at 0.62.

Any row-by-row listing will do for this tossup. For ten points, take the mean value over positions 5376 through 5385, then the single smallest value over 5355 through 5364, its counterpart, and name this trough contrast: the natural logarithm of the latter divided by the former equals -0.018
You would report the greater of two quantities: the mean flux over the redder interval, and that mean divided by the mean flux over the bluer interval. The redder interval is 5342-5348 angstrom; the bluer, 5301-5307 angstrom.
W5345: 4.68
